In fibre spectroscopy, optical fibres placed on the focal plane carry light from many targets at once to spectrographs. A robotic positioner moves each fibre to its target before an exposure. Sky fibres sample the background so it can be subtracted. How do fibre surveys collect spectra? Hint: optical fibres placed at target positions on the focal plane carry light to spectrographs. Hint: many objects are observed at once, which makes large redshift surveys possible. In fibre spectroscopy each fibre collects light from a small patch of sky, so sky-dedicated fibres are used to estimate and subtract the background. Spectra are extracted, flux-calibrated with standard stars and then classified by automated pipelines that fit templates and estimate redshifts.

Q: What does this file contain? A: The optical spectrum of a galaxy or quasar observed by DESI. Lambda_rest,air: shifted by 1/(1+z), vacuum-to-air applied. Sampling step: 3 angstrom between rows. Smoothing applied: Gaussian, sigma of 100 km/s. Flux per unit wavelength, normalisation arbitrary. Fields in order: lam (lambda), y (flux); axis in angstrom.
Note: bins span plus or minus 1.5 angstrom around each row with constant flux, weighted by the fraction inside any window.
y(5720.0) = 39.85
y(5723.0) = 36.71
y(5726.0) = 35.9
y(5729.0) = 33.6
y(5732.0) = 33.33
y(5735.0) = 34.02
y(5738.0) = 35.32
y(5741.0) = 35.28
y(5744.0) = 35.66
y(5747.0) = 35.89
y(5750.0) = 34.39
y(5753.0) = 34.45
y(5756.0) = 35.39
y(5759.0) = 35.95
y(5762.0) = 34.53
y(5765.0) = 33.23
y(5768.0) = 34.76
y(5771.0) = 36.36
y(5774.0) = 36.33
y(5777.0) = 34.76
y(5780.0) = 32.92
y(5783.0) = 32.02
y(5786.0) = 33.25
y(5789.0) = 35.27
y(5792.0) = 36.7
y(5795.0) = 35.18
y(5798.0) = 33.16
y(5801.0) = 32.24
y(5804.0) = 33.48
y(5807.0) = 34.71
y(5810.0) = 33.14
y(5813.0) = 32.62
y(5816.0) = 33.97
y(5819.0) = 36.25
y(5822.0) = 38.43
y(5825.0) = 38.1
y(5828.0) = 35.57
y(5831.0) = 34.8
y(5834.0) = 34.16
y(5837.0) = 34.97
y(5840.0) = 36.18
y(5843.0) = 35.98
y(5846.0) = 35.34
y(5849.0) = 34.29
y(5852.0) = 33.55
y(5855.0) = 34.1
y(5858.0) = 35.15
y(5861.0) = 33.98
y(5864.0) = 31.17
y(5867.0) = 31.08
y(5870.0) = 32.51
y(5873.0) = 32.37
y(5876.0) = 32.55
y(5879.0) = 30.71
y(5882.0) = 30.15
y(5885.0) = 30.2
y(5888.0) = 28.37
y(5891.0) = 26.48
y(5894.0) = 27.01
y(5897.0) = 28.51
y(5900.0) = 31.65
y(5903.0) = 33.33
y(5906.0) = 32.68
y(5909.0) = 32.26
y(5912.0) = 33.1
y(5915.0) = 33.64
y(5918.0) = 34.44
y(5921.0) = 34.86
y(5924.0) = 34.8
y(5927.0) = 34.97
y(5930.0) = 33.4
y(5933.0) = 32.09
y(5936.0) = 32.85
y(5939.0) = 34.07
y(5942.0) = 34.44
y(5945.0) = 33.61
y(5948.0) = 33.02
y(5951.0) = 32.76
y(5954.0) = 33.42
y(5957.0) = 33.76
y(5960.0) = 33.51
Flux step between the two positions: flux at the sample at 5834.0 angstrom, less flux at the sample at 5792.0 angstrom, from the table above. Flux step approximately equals -2.5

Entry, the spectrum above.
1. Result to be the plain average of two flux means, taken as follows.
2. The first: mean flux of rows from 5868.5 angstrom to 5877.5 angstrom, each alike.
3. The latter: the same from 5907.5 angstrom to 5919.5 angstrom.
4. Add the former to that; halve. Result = 32.9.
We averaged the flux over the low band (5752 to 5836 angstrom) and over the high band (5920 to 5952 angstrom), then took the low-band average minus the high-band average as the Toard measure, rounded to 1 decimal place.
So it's 1.0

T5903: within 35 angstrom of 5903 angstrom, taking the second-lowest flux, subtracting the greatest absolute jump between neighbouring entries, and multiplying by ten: 239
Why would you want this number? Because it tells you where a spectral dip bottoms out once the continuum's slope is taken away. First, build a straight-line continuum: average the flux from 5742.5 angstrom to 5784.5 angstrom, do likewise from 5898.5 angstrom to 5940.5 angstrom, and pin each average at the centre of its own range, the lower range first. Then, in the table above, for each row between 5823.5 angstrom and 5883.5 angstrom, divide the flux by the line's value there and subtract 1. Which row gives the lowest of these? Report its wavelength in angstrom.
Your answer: 5882.0 angstrom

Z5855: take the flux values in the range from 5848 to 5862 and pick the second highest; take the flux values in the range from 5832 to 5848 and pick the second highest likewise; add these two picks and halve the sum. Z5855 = 35.1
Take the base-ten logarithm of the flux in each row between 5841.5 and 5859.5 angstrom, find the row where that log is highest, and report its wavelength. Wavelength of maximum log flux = 5843.0 angstrom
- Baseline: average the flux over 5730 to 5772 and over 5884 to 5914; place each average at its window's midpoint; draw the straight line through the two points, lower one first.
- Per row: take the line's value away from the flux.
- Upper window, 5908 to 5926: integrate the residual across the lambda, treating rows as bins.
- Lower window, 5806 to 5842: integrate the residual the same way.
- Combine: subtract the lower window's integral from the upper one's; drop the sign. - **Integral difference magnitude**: 20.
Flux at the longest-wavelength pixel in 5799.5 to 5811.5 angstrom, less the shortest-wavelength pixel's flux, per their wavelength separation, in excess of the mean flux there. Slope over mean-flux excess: -33.3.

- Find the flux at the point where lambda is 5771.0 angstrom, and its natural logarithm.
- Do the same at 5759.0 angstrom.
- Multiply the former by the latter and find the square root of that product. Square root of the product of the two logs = 3.59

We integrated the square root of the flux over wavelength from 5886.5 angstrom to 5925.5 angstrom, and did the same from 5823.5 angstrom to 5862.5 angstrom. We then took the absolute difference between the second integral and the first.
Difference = 11.9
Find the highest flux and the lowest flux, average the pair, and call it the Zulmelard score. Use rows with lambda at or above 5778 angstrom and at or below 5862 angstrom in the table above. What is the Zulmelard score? 35.2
